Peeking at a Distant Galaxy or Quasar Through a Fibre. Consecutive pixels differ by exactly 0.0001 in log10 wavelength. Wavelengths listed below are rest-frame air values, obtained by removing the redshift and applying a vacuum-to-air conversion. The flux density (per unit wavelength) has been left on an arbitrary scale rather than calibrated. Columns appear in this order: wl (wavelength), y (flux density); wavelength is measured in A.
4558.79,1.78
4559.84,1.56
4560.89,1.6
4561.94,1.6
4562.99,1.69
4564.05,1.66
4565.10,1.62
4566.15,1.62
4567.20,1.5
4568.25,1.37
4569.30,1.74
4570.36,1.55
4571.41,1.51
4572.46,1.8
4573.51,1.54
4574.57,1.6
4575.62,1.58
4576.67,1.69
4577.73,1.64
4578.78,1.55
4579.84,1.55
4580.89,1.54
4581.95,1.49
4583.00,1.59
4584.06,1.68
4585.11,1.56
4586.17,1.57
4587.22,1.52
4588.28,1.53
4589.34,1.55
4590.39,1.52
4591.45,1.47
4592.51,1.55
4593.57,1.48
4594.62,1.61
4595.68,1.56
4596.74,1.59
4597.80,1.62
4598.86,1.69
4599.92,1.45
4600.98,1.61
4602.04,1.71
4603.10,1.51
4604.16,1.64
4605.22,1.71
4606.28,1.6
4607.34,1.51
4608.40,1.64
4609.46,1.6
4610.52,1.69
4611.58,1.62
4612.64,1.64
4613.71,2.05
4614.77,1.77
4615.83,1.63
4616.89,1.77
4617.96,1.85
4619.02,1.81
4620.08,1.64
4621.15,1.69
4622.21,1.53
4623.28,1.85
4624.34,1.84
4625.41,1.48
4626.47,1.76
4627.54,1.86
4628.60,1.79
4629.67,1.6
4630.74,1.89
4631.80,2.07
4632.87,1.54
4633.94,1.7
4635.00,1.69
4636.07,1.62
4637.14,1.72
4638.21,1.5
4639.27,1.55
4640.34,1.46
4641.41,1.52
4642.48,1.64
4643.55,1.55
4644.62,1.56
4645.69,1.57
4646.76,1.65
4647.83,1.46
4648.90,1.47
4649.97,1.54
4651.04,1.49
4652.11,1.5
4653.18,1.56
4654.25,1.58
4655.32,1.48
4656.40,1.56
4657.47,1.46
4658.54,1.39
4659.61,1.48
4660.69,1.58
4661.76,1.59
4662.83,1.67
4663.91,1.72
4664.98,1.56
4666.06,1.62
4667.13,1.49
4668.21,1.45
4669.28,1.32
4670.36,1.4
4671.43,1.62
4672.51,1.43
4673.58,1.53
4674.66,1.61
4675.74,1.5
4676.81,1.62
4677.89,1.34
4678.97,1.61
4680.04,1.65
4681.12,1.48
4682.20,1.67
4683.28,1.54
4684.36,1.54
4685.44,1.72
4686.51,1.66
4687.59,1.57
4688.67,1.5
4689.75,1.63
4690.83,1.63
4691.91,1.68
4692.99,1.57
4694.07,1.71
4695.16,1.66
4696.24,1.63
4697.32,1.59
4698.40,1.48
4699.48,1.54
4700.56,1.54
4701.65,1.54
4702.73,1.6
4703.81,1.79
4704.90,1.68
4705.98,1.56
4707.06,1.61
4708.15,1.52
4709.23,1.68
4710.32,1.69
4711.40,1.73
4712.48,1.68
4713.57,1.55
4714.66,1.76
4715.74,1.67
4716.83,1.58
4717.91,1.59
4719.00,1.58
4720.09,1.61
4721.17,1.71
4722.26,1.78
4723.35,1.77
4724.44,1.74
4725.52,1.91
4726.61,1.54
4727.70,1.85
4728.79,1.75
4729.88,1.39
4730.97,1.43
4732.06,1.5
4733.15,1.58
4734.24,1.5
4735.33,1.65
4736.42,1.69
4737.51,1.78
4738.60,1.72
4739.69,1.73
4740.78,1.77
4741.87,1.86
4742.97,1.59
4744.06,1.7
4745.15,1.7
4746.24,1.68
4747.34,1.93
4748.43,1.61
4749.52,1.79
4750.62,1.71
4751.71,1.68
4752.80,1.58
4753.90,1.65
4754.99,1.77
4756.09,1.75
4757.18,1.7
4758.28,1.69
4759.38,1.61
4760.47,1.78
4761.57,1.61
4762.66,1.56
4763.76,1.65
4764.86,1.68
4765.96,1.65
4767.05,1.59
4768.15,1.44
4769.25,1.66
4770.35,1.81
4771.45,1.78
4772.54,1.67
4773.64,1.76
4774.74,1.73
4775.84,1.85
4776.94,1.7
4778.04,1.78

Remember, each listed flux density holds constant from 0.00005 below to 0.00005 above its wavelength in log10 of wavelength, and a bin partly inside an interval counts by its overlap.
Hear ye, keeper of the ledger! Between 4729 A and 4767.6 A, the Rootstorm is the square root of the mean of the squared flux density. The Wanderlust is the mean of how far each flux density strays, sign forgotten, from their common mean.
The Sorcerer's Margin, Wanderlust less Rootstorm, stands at -1.583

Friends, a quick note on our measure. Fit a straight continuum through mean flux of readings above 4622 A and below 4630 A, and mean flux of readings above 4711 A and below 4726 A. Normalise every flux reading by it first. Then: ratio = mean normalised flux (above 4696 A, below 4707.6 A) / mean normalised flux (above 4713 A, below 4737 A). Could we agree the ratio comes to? 0.97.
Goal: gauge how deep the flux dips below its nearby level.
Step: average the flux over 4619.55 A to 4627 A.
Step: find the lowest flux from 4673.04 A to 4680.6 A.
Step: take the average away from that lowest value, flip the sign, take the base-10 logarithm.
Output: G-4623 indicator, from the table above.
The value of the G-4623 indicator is -0.5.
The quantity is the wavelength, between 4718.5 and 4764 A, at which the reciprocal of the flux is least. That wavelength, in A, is 4747.34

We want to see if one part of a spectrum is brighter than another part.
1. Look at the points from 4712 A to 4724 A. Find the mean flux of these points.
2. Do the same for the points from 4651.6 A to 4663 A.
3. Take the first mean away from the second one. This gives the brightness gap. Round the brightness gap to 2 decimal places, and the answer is -0.13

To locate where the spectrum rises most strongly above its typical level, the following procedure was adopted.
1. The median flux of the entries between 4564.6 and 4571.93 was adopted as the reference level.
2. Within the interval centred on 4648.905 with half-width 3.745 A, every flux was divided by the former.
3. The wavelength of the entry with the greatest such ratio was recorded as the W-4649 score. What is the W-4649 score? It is 4646.76 A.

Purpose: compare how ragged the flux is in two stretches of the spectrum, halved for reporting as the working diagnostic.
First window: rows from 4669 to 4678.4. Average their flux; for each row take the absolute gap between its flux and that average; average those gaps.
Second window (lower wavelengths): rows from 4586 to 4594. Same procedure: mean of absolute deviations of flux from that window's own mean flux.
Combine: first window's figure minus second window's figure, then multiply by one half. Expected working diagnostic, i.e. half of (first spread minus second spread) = 0.037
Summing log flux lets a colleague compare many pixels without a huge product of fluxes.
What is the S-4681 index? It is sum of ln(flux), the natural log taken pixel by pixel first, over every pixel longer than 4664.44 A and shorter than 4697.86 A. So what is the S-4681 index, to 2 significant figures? 14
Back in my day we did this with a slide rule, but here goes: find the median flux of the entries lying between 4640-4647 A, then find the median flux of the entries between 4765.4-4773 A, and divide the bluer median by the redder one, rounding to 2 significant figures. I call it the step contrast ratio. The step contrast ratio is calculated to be 0.94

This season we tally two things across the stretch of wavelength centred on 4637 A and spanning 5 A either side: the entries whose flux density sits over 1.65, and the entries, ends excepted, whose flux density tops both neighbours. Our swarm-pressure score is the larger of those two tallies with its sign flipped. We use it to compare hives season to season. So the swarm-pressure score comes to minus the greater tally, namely -3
